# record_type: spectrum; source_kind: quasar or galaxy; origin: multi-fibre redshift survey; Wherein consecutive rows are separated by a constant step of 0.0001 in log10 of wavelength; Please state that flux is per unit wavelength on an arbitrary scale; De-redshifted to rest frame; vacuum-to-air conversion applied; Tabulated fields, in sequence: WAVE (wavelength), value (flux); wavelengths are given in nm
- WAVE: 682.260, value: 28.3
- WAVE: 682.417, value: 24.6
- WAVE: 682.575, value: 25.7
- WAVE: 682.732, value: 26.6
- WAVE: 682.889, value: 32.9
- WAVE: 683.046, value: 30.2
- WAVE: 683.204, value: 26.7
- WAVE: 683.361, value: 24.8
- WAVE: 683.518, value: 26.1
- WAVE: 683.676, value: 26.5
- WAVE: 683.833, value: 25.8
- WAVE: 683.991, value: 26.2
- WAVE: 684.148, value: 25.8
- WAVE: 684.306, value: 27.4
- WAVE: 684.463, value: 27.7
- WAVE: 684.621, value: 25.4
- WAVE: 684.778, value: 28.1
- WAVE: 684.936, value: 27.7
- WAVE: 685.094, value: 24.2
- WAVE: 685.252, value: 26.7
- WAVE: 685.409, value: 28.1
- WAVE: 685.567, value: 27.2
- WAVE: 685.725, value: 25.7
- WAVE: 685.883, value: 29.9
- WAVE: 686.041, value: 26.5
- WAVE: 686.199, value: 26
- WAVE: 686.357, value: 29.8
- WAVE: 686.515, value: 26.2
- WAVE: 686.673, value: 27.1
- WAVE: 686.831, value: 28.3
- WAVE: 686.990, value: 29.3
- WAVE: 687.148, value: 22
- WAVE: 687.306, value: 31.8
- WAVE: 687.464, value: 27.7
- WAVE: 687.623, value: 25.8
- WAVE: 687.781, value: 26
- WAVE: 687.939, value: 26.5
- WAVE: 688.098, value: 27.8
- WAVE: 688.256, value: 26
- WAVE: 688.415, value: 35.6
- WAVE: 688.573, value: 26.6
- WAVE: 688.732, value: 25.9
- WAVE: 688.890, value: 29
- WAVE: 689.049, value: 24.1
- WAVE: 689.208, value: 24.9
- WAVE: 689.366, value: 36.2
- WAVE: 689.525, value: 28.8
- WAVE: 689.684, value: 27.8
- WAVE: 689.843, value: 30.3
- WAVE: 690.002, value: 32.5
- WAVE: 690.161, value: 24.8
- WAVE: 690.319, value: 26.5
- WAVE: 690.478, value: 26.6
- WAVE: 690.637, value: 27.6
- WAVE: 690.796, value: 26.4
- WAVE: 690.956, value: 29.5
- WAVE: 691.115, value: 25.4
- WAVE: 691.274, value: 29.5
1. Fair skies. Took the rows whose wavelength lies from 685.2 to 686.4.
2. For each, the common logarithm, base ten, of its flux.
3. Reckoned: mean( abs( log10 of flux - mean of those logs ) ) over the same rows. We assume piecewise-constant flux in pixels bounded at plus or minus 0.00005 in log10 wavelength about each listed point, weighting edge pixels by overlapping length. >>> 0.021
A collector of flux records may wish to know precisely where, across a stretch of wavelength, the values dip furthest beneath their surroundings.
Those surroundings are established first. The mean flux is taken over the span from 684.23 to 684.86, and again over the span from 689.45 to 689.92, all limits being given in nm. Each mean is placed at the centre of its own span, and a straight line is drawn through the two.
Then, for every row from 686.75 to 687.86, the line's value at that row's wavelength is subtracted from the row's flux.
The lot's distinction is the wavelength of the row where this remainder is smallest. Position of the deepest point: 687.148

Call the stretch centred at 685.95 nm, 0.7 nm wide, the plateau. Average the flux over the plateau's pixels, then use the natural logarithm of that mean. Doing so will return 3.30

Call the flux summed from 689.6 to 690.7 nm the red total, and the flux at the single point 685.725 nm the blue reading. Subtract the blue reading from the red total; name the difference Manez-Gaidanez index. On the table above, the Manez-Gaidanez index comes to 170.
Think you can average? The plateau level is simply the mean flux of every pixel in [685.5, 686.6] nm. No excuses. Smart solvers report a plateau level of 27.33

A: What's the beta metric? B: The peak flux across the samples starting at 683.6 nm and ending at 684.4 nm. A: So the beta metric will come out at 27.4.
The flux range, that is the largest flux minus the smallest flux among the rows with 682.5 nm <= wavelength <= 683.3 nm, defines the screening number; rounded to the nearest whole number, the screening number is 7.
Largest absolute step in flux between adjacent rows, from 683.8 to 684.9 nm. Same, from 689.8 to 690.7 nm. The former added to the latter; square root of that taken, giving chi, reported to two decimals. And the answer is 3.22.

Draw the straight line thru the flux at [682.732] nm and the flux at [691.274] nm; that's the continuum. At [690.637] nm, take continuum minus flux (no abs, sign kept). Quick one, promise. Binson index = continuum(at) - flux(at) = 1.7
